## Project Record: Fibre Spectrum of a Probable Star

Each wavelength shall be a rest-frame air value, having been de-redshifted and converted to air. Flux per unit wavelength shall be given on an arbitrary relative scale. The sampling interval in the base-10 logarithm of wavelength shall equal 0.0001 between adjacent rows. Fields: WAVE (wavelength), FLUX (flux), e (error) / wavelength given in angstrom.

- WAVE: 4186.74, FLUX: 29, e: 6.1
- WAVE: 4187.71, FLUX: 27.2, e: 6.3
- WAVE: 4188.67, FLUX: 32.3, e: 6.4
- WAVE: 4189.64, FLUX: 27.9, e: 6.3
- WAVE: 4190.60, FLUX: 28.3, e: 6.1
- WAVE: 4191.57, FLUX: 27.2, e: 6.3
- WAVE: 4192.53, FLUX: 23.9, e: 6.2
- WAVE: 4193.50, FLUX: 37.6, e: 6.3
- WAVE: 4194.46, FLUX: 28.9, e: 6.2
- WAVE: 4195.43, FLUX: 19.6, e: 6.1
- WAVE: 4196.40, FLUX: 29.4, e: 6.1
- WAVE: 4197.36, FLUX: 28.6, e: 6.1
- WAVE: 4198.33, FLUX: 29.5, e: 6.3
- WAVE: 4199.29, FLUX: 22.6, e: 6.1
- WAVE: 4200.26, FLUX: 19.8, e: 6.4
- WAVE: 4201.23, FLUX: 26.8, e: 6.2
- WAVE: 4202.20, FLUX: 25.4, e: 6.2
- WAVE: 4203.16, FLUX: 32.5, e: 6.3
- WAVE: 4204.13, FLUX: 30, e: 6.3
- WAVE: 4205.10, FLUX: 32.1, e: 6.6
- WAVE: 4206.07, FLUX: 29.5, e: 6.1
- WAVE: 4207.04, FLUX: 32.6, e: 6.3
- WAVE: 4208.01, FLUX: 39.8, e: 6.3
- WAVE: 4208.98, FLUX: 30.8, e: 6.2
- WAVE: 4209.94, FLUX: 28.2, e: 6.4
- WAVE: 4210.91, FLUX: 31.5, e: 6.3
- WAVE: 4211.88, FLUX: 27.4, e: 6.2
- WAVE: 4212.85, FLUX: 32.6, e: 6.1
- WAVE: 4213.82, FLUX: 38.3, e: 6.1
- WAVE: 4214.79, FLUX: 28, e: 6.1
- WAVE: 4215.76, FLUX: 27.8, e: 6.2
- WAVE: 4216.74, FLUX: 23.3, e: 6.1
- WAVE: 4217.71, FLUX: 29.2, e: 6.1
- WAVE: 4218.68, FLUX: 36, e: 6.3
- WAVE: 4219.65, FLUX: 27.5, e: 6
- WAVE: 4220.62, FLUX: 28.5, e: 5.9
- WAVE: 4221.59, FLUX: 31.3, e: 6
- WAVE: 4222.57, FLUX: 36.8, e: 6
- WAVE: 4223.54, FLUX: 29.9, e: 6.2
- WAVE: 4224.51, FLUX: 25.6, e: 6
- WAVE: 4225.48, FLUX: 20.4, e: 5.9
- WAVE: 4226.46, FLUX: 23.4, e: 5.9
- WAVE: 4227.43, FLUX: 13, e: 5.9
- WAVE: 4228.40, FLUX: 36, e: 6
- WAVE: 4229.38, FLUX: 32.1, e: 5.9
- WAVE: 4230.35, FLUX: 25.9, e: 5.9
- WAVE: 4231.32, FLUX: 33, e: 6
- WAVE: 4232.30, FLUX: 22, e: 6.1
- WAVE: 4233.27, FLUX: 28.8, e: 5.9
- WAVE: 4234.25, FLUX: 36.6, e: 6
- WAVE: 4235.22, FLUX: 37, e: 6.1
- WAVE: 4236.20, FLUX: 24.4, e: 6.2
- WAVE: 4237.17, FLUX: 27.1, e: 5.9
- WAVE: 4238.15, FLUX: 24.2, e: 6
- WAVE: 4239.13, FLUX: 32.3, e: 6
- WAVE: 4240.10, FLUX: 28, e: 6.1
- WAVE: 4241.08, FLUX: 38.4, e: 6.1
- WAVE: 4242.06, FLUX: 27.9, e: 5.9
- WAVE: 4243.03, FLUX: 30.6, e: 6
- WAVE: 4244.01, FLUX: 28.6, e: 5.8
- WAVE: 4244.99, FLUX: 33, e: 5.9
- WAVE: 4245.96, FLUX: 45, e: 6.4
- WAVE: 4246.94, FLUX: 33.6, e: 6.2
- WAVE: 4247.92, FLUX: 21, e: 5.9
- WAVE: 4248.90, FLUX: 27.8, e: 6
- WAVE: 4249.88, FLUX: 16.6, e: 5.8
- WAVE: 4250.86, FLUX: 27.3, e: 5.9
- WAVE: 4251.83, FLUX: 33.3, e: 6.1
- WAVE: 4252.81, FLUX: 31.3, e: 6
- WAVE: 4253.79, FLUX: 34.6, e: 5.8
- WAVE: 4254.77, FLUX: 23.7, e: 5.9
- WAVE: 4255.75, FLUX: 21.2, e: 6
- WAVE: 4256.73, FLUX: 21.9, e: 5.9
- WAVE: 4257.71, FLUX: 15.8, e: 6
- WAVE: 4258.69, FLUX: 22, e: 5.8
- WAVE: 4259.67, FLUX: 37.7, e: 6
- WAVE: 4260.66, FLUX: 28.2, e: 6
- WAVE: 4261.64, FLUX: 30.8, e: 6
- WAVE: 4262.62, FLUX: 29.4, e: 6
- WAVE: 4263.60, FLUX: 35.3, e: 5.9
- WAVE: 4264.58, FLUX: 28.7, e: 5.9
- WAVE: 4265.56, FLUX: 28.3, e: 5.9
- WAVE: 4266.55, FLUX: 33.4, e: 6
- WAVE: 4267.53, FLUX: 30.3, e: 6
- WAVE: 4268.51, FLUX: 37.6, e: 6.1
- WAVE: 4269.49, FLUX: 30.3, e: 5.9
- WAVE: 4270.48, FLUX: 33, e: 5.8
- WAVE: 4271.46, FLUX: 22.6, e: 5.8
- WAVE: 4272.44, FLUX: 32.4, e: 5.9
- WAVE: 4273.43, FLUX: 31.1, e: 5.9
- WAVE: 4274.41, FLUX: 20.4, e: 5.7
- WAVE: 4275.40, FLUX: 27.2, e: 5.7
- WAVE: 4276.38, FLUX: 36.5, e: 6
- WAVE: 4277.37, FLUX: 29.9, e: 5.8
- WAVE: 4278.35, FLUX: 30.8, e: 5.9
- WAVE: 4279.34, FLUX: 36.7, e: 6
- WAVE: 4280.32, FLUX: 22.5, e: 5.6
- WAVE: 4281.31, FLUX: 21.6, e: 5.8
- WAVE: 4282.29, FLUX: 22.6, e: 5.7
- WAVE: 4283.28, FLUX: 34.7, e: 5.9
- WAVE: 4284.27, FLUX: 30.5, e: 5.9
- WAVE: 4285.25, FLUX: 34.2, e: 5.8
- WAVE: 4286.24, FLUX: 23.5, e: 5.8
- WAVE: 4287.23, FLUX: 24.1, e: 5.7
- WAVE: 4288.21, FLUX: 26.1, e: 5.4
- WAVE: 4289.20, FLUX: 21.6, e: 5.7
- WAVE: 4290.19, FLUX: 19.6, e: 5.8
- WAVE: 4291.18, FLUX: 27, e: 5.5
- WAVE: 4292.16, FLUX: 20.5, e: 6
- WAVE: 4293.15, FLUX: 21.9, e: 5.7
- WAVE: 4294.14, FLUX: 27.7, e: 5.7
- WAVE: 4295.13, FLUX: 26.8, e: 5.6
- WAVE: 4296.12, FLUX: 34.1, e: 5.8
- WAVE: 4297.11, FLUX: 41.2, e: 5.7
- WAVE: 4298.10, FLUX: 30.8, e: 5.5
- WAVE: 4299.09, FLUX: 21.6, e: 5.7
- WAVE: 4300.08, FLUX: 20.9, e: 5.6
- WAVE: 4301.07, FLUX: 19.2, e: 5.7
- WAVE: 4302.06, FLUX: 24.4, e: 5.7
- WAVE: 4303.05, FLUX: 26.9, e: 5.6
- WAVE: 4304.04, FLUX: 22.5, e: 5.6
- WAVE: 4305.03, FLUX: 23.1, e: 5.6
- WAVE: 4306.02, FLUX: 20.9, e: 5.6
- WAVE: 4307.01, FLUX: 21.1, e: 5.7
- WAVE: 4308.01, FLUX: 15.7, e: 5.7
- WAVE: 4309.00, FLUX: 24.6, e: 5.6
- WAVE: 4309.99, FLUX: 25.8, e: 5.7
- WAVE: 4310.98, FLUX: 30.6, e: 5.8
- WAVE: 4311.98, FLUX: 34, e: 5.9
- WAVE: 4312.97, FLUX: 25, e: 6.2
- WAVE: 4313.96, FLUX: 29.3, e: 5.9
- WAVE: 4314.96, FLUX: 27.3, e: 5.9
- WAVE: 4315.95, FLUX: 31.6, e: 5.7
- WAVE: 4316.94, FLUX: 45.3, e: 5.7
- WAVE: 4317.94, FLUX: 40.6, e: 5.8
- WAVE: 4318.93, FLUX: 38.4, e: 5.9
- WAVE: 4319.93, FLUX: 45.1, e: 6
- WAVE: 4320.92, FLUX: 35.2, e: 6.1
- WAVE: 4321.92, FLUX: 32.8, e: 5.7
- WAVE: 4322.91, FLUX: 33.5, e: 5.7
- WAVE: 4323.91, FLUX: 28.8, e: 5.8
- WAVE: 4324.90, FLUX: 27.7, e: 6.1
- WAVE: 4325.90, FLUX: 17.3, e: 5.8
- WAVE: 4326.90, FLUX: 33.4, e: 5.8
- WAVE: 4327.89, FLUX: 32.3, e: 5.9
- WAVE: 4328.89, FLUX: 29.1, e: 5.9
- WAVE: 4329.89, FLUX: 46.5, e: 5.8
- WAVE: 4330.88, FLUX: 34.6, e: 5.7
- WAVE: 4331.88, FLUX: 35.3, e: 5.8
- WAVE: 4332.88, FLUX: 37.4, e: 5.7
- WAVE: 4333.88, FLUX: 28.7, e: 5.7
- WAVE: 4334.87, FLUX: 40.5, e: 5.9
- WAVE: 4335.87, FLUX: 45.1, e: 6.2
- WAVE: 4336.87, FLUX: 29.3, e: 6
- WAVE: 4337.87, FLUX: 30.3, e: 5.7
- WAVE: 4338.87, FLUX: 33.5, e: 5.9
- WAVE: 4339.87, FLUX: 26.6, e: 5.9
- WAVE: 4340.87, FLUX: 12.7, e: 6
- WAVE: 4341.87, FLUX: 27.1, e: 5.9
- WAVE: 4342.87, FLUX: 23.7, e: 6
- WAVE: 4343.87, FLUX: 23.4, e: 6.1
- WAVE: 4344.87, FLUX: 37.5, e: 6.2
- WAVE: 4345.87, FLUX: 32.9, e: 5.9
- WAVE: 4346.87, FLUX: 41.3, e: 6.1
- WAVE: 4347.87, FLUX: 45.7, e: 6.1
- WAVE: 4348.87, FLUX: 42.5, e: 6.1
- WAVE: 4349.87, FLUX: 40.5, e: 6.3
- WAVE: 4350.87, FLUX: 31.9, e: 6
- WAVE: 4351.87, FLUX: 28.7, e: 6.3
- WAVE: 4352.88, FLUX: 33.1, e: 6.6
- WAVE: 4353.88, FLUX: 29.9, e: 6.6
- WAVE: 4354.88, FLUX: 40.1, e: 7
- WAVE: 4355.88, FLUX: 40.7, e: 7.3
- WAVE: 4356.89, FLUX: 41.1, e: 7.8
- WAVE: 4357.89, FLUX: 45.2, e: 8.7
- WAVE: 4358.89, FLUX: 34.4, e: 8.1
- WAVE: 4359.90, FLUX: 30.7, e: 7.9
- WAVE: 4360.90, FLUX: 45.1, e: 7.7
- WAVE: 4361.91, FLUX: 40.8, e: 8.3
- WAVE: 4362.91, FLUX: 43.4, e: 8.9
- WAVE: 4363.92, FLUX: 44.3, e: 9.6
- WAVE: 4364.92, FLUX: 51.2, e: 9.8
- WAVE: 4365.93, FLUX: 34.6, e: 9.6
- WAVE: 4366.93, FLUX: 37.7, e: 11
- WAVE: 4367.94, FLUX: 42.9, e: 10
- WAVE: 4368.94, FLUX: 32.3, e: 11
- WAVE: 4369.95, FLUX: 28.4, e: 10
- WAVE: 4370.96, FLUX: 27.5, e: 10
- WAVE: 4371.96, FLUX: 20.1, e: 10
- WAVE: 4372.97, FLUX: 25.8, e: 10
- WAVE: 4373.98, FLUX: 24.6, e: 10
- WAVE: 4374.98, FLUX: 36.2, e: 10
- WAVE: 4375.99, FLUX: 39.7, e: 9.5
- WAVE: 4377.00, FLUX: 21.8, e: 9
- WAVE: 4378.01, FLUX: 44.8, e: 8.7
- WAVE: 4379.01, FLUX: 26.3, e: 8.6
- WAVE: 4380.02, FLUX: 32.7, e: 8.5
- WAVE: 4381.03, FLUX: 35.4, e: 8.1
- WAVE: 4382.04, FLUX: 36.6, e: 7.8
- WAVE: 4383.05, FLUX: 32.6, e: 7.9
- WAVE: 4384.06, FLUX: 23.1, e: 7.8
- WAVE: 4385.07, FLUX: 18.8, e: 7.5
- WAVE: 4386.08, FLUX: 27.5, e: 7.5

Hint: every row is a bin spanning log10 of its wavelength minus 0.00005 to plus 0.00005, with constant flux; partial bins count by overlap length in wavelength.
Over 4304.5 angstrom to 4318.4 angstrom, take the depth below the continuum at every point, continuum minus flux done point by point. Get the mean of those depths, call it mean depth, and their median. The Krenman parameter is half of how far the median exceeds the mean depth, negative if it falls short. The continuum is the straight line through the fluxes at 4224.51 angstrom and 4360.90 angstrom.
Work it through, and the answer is 0.9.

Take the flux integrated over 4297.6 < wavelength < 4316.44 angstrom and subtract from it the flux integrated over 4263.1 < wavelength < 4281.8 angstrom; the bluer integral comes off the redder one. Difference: -88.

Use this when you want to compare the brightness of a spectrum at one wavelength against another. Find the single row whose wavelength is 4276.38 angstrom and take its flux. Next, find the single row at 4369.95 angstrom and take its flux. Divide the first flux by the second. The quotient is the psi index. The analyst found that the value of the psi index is 1.3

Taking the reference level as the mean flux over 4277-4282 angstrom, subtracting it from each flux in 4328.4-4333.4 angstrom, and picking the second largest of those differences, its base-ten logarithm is 1.0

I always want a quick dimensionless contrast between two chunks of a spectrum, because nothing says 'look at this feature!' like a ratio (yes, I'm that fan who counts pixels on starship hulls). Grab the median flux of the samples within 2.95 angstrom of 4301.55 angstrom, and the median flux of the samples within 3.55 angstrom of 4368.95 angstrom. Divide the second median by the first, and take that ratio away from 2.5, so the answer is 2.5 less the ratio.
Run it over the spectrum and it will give 1.0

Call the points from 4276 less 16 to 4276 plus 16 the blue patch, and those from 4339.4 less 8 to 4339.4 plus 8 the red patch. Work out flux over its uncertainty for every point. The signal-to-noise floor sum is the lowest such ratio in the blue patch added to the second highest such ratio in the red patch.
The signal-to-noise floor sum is 10.2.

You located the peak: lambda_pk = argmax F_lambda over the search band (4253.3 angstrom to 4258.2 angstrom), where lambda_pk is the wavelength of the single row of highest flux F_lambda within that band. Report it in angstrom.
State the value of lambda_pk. 4253.79 angstrom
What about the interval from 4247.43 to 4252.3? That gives 4251.83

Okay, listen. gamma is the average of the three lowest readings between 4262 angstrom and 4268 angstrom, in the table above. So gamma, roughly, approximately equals 28.8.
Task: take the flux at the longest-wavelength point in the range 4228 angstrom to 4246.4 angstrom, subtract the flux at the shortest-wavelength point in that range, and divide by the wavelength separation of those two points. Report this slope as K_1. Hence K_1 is 0.5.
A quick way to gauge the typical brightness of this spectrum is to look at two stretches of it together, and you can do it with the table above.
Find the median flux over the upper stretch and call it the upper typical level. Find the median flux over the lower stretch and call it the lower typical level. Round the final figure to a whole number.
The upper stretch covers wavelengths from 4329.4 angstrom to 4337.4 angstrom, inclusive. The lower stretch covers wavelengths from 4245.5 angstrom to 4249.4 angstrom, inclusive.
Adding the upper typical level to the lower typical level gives 67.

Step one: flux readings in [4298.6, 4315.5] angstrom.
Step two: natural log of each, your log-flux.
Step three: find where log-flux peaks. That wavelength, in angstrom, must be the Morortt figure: 4311.98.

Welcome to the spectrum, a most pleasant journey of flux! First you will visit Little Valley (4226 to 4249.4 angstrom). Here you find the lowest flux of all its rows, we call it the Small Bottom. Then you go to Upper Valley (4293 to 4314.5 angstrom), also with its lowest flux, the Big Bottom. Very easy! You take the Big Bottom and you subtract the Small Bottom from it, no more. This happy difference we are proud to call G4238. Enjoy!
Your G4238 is 2.7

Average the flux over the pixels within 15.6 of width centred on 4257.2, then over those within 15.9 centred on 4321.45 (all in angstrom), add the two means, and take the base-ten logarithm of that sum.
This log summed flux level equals 1.78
